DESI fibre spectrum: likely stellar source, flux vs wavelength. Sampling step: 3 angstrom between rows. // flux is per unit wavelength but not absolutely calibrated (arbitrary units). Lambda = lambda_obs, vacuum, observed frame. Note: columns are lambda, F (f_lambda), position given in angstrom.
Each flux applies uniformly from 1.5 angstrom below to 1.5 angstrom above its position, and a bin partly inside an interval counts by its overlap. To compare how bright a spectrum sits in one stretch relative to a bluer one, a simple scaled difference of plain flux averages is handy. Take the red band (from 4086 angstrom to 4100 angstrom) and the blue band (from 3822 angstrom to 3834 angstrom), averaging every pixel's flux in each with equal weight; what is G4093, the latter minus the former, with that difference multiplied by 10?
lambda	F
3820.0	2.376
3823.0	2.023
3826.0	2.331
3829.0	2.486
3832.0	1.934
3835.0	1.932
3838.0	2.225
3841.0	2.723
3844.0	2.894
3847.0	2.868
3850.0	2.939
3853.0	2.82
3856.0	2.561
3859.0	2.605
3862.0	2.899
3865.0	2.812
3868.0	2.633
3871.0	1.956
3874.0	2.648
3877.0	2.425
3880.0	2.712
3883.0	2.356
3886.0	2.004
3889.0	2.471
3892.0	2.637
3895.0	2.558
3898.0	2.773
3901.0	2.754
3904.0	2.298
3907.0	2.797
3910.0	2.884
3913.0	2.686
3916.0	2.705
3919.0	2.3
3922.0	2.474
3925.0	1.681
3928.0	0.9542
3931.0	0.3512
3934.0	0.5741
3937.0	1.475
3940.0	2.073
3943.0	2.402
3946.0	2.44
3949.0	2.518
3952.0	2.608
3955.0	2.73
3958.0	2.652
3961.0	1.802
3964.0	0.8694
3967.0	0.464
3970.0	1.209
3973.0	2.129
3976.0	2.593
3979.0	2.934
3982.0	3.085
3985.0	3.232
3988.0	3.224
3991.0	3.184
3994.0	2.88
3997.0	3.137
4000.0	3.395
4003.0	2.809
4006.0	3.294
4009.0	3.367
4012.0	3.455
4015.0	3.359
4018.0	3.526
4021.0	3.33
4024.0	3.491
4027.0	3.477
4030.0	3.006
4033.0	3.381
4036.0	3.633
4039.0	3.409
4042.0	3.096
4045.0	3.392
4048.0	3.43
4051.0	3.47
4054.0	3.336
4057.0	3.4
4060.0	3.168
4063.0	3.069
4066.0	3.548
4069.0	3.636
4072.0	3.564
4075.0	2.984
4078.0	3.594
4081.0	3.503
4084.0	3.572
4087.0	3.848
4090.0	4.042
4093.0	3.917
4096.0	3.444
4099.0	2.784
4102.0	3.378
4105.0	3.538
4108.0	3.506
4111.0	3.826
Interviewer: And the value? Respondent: -14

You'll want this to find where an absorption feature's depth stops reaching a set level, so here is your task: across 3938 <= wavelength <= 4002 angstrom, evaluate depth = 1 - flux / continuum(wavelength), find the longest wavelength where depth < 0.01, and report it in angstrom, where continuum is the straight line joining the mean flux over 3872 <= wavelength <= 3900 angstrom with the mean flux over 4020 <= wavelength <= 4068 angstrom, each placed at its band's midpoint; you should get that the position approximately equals 4000.0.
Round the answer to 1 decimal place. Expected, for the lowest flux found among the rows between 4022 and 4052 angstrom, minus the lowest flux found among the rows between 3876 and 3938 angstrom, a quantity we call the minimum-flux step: 2.7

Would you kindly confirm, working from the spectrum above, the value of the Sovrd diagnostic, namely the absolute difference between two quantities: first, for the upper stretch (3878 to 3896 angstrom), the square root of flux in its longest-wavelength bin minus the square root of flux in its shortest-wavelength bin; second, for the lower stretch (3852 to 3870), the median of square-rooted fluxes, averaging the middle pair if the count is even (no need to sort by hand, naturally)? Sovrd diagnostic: 1.7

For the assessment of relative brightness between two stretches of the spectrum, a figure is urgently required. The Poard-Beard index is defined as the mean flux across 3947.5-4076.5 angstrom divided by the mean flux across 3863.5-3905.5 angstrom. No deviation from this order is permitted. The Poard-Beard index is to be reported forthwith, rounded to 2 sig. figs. 1.2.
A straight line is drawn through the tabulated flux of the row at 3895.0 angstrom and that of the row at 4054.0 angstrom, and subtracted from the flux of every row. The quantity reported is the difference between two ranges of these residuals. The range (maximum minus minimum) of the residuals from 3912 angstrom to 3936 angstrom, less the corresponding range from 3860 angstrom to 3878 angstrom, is 1.4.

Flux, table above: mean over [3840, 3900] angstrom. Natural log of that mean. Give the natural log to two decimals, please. 0.96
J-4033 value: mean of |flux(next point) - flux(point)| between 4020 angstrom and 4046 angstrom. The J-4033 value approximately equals 0.263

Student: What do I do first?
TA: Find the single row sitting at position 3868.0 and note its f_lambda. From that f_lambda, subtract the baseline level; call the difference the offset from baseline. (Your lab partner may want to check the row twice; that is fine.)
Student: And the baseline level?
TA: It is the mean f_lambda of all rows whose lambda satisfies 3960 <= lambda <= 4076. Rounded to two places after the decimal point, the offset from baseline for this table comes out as -0.39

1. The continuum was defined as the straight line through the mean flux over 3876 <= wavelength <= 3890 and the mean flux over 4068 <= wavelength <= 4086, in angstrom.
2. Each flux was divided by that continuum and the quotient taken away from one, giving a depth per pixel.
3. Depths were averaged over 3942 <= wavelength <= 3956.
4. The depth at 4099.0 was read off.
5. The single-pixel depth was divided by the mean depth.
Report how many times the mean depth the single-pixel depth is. 2.8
